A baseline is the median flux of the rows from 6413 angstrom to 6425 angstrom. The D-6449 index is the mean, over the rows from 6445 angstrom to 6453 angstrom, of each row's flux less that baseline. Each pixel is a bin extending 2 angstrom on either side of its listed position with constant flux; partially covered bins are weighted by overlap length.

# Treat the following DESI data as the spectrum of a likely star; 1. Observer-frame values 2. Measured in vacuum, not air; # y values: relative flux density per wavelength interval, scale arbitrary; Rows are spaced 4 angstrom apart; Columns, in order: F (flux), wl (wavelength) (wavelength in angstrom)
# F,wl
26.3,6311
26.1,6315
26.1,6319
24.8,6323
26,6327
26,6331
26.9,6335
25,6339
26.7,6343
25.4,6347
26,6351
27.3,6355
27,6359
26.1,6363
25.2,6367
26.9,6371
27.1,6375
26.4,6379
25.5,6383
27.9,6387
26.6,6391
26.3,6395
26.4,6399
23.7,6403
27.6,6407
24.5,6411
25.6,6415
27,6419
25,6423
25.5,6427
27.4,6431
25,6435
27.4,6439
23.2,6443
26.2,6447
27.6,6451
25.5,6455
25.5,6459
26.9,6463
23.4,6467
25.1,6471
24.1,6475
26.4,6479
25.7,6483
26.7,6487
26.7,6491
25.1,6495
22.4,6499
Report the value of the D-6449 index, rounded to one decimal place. 1.3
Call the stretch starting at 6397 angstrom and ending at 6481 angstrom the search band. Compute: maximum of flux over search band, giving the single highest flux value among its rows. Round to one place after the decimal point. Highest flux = 27.6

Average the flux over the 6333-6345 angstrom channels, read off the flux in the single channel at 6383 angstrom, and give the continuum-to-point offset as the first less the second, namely 0.7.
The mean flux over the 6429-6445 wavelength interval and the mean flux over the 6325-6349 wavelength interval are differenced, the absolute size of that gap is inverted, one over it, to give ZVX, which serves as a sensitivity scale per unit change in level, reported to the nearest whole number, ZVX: 4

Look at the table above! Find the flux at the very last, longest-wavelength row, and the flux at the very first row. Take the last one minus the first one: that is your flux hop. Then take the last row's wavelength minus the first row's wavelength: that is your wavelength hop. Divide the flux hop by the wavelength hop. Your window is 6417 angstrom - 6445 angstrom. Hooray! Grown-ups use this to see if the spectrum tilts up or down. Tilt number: -0.16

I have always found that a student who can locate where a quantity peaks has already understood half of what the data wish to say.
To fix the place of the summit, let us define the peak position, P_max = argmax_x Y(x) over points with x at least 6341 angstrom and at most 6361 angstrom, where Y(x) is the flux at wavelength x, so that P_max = 6355 angstrom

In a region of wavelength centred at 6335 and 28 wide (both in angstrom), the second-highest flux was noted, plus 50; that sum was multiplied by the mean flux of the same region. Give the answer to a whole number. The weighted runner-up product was 1981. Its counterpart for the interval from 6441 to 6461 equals 1951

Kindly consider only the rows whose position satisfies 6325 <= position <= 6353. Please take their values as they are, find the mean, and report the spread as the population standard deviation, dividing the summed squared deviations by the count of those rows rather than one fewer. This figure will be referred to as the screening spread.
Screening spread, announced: 0.62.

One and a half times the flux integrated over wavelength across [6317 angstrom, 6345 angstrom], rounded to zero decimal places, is 1089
